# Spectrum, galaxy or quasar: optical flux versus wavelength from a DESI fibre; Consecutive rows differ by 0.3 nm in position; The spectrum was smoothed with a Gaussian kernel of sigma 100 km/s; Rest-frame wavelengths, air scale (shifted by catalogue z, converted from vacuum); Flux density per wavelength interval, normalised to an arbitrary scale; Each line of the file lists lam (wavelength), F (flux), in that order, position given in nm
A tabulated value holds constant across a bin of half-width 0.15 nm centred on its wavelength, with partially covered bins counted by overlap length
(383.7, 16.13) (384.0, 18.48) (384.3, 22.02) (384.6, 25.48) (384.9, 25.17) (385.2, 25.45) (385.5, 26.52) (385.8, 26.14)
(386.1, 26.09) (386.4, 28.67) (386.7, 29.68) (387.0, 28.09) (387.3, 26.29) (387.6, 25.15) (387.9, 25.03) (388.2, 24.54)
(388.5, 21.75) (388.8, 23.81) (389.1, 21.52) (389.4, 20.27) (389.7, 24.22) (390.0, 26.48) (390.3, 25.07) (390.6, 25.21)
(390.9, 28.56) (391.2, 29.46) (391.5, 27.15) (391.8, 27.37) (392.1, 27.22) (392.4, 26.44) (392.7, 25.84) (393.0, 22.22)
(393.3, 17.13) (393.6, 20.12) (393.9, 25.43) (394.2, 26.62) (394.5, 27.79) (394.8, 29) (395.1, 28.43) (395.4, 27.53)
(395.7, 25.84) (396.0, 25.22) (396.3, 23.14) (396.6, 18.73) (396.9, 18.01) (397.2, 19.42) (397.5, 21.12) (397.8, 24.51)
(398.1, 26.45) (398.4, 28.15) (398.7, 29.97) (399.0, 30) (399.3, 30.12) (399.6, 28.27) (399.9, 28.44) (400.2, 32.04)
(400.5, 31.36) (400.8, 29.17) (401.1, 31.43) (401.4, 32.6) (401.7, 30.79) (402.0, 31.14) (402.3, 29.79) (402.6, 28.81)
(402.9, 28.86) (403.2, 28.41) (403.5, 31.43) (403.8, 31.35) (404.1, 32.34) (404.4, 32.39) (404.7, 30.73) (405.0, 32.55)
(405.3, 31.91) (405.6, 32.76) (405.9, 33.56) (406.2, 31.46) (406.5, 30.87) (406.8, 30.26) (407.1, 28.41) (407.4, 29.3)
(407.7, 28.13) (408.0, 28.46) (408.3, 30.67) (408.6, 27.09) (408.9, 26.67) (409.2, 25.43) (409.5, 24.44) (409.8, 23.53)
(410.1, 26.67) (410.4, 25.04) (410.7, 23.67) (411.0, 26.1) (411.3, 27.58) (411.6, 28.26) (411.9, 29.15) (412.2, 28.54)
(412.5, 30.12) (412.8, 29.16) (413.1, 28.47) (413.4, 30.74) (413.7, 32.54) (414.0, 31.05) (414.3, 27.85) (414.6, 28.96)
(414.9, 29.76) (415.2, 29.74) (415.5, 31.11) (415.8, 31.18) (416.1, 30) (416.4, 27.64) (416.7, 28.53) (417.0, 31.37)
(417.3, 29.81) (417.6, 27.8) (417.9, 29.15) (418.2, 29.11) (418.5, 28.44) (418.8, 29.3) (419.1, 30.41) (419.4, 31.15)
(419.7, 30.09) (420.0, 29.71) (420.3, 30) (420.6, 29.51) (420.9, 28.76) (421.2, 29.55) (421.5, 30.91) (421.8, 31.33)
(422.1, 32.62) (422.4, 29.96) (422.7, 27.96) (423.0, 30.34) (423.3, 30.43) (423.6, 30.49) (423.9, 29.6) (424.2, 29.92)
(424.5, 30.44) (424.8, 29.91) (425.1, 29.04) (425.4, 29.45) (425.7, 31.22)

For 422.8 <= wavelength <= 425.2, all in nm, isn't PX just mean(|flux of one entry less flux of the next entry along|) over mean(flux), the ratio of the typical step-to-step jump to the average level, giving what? 0.02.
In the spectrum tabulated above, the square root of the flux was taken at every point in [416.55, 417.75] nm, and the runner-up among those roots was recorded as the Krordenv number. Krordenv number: 5.5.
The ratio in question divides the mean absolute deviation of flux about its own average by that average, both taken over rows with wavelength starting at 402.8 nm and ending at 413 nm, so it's 0.076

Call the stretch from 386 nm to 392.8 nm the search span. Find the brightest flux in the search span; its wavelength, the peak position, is 386.7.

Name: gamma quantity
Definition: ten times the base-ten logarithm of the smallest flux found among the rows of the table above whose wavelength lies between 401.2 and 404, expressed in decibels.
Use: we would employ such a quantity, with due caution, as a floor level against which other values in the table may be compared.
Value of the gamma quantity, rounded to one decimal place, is 14.5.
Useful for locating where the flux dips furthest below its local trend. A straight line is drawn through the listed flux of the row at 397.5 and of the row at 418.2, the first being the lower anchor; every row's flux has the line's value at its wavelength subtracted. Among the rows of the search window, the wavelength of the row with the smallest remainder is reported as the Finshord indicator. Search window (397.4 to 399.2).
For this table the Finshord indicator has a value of 397.5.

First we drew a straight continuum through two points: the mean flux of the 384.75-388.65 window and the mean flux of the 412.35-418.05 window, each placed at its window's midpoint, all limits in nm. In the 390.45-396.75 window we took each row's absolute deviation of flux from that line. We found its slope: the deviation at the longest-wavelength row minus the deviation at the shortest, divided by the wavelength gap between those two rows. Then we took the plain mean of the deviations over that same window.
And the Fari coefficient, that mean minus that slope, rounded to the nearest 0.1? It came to 1.3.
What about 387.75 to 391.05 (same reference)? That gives 2.3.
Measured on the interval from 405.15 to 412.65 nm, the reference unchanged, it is 2.8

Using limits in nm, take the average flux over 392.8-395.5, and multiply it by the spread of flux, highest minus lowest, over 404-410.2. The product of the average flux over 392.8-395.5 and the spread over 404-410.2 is 250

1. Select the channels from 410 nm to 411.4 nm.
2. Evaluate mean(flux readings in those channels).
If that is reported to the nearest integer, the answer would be 26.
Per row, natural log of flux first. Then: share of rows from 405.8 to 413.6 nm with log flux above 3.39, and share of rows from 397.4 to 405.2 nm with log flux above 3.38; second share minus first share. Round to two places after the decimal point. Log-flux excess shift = 0.35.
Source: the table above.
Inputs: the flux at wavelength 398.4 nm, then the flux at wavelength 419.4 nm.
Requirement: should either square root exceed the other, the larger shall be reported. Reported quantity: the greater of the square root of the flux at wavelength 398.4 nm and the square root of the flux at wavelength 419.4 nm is 5.58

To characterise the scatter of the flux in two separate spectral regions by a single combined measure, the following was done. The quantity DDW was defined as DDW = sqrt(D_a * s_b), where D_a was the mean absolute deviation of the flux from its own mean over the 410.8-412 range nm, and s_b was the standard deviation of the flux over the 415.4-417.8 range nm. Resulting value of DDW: 1.2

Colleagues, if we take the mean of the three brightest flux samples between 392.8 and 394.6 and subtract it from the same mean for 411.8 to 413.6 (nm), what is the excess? 3.39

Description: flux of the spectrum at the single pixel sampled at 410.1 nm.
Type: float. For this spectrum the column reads 26.67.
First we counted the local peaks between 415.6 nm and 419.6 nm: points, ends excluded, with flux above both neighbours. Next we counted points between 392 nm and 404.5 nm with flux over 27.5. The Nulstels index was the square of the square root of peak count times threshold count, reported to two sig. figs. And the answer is 50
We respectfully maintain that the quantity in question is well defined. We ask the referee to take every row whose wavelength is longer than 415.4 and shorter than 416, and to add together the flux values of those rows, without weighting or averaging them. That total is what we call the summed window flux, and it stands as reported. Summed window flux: 62.3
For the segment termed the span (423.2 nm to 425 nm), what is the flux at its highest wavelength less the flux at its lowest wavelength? -1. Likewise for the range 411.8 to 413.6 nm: 2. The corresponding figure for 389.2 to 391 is 8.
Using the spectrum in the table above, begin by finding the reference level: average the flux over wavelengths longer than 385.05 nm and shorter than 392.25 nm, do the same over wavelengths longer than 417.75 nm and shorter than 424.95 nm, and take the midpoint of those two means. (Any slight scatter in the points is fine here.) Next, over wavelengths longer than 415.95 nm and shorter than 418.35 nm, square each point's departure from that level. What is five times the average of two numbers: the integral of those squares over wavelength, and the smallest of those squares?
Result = 18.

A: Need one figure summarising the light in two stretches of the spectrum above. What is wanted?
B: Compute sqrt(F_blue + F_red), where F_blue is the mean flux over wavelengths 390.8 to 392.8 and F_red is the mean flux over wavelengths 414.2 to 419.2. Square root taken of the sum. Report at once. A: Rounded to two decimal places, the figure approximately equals 7.54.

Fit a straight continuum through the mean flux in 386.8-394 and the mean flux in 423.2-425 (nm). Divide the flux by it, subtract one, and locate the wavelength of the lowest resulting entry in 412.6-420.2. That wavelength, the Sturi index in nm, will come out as 417.6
